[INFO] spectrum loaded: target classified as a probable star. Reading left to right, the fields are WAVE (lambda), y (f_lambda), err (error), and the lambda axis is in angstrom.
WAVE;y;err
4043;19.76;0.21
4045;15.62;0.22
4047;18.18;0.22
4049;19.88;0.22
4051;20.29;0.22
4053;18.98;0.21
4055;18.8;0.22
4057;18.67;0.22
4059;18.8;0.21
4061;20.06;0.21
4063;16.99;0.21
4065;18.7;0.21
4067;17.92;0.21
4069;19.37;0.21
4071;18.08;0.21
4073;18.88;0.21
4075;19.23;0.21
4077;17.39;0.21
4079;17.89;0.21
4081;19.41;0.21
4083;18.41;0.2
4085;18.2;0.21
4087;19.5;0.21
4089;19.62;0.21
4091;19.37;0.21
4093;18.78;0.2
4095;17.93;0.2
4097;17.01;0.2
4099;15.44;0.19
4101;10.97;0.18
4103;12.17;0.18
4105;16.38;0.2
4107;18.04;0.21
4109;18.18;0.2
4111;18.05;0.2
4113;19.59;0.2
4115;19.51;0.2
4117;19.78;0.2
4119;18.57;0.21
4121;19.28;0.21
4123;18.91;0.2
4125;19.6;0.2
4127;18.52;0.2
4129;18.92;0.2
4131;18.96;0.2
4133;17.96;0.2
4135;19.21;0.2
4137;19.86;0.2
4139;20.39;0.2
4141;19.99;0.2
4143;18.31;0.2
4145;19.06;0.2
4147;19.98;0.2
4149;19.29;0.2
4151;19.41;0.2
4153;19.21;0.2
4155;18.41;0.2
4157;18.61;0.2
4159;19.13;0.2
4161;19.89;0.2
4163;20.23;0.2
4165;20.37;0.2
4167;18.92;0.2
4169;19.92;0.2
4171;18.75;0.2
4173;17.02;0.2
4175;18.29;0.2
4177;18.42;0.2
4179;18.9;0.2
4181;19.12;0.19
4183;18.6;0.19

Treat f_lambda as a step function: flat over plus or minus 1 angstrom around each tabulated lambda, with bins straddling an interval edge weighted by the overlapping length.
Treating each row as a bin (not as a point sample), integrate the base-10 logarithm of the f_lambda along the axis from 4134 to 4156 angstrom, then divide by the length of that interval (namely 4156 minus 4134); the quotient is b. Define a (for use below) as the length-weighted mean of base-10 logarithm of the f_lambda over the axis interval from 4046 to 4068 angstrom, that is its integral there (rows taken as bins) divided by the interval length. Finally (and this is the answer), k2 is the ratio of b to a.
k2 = 1.01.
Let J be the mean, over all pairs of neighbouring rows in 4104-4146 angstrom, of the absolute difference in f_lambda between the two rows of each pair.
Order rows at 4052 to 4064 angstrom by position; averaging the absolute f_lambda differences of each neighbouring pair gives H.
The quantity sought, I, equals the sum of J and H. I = 1.68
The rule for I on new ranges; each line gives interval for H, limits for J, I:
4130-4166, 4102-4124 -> 1.68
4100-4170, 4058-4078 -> 2.19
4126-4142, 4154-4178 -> 1.40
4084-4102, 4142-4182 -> 1.94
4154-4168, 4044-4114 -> 1.78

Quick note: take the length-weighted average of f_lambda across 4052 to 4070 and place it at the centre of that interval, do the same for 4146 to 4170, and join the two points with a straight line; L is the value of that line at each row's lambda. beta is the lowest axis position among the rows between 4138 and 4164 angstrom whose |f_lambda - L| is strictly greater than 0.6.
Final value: 4139 angstrom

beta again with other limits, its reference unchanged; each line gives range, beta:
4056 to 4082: 4061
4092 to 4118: 4095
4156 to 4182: 4157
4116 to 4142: 4117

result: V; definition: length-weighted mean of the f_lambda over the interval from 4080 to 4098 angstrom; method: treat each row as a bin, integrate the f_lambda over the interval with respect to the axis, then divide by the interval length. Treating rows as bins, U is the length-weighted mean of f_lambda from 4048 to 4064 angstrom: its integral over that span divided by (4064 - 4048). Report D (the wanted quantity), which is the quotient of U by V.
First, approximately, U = 19.1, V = 18.7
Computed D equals 1.02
